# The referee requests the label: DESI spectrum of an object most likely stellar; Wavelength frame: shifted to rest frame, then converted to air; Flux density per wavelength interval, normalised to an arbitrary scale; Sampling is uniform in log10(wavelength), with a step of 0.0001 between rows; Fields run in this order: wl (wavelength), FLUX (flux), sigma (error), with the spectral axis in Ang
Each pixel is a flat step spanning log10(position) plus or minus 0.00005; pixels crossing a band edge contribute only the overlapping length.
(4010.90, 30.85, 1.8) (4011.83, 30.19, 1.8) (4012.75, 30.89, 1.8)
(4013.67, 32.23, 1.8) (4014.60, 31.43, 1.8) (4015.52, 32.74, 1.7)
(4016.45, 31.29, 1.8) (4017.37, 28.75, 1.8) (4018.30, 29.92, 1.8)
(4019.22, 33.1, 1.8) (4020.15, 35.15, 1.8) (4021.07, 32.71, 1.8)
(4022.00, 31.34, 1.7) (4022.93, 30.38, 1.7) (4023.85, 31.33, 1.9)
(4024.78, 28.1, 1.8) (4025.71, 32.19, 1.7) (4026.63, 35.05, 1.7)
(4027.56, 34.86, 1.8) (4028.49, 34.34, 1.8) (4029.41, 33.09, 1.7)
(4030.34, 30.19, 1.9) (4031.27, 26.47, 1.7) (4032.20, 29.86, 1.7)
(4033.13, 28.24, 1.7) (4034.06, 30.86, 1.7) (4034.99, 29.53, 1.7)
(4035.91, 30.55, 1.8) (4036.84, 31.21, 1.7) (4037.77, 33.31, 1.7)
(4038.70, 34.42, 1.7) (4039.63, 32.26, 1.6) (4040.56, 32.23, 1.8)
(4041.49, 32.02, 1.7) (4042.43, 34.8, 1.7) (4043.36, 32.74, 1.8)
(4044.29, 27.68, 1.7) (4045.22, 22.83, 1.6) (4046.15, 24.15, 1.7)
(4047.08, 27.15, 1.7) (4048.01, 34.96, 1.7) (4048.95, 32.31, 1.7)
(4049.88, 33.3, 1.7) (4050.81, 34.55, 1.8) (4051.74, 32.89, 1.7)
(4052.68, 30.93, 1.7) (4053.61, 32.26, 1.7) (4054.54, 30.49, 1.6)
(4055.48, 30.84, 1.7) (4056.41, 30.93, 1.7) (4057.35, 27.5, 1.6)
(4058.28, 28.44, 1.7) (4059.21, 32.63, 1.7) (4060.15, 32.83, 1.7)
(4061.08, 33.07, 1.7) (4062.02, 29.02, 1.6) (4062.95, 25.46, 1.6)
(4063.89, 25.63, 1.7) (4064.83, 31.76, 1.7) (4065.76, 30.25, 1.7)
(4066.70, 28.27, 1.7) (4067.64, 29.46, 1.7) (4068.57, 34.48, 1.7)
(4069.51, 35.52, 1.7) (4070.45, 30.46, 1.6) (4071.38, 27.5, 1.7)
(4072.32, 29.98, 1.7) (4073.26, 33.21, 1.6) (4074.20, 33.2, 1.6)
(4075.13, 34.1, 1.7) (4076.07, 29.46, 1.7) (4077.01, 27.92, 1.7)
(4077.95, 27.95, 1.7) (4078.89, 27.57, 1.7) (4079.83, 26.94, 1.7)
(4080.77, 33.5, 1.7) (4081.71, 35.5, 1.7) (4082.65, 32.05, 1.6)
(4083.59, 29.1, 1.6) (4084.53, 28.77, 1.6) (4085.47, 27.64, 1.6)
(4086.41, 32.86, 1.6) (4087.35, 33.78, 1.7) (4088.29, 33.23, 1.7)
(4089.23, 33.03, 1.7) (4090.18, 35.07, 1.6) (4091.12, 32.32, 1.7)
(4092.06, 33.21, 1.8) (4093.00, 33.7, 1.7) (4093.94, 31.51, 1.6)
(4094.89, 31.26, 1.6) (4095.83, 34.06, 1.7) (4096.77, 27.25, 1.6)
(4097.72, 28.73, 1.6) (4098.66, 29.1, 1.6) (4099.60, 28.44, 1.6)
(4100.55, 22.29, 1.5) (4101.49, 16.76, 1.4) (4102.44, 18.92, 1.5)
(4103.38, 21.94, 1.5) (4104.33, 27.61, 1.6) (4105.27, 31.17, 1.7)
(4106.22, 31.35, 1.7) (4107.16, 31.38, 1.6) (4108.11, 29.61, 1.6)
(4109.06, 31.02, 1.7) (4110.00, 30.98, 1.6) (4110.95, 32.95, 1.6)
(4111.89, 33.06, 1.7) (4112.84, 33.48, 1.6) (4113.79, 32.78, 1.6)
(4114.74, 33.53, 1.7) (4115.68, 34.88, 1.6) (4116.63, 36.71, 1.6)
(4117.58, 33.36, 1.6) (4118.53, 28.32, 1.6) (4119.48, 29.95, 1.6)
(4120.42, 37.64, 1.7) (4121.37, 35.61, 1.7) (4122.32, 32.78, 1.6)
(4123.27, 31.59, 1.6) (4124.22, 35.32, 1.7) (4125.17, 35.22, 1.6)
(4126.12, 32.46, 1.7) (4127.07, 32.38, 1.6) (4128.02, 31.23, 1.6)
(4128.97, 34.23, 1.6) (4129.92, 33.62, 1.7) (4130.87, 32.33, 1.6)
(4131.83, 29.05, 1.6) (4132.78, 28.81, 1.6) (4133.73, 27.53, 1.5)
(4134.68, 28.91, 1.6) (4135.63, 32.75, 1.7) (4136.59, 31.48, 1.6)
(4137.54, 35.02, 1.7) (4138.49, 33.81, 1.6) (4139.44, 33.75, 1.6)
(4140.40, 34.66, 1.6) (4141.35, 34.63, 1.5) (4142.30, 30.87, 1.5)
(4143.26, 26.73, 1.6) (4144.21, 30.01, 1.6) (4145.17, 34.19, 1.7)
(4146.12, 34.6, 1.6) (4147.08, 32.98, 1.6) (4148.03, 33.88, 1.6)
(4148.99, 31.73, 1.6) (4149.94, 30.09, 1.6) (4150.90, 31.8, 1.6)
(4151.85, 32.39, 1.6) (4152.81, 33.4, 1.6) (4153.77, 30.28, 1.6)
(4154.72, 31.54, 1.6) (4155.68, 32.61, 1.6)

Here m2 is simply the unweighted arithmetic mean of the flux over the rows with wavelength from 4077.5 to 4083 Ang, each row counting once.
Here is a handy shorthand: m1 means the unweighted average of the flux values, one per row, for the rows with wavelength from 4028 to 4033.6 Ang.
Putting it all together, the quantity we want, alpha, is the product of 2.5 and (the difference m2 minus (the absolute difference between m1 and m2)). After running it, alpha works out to 76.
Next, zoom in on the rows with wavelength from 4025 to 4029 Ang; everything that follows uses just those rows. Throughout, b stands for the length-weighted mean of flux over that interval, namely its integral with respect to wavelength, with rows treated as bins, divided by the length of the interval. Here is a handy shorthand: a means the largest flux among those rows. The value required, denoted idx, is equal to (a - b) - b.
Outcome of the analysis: -32.5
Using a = 35.05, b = 33.8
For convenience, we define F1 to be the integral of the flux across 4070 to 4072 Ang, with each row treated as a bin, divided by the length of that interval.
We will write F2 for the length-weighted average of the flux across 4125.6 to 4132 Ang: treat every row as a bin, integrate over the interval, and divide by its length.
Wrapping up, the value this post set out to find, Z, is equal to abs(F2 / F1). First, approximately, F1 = 29.1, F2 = 32.3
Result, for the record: 1.11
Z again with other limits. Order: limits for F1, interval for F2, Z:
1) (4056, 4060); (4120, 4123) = 1.16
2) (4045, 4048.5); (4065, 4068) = 1.07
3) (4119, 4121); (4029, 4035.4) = 0.87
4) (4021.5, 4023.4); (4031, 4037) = 0.96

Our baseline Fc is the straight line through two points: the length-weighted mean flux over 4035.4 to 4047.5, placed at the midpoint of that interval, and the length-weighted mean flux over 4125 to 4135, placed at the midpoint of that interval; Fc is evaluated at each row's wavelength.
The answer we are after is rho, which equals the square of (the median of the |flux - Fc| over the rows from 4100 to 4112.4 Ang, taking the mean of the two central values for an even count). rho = 3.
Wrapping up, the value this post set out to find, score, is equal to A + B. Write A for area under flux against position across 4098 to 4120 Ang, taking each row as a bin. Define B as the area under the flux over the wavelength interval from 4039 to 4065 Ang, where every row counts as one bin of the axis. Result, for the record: 1445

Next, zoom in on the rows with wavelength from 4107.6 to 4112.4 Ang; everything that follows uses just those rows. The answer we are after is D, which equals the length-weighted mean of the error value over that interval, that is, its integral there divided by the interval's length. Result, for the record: 1.64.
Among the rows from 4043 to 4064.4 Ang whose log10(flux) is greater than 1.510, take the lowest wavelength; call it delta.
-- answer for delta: 4043.36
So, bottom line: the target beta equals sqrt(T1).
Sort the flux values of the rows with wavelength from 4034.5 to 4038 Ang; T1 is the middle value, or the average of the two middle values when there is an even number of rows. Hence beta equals 5.56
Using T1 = 30.9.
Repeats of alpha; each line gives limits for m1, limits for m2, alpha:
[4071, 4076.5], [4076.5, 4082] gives 71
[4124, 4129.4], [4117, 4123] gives 81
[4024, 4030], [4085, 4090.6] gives 81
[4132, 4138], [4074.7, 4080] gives 68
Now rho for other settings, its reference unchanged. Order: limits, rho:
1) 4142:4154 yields 2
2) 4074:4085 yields 8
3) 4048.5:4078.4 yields 5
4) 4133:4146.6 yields 7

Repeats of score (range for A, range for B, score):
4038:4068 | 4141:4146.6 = 1095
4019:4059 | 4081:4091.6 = 1589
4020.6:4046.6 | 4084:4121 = 1938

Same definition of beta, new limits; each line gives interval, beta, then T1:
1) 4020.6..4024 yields 5.60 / 31.3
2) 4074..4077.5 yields 5.60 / 31.3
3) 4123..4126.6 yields 5.82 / 33.8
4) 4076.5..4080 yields 5.27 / 27.7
